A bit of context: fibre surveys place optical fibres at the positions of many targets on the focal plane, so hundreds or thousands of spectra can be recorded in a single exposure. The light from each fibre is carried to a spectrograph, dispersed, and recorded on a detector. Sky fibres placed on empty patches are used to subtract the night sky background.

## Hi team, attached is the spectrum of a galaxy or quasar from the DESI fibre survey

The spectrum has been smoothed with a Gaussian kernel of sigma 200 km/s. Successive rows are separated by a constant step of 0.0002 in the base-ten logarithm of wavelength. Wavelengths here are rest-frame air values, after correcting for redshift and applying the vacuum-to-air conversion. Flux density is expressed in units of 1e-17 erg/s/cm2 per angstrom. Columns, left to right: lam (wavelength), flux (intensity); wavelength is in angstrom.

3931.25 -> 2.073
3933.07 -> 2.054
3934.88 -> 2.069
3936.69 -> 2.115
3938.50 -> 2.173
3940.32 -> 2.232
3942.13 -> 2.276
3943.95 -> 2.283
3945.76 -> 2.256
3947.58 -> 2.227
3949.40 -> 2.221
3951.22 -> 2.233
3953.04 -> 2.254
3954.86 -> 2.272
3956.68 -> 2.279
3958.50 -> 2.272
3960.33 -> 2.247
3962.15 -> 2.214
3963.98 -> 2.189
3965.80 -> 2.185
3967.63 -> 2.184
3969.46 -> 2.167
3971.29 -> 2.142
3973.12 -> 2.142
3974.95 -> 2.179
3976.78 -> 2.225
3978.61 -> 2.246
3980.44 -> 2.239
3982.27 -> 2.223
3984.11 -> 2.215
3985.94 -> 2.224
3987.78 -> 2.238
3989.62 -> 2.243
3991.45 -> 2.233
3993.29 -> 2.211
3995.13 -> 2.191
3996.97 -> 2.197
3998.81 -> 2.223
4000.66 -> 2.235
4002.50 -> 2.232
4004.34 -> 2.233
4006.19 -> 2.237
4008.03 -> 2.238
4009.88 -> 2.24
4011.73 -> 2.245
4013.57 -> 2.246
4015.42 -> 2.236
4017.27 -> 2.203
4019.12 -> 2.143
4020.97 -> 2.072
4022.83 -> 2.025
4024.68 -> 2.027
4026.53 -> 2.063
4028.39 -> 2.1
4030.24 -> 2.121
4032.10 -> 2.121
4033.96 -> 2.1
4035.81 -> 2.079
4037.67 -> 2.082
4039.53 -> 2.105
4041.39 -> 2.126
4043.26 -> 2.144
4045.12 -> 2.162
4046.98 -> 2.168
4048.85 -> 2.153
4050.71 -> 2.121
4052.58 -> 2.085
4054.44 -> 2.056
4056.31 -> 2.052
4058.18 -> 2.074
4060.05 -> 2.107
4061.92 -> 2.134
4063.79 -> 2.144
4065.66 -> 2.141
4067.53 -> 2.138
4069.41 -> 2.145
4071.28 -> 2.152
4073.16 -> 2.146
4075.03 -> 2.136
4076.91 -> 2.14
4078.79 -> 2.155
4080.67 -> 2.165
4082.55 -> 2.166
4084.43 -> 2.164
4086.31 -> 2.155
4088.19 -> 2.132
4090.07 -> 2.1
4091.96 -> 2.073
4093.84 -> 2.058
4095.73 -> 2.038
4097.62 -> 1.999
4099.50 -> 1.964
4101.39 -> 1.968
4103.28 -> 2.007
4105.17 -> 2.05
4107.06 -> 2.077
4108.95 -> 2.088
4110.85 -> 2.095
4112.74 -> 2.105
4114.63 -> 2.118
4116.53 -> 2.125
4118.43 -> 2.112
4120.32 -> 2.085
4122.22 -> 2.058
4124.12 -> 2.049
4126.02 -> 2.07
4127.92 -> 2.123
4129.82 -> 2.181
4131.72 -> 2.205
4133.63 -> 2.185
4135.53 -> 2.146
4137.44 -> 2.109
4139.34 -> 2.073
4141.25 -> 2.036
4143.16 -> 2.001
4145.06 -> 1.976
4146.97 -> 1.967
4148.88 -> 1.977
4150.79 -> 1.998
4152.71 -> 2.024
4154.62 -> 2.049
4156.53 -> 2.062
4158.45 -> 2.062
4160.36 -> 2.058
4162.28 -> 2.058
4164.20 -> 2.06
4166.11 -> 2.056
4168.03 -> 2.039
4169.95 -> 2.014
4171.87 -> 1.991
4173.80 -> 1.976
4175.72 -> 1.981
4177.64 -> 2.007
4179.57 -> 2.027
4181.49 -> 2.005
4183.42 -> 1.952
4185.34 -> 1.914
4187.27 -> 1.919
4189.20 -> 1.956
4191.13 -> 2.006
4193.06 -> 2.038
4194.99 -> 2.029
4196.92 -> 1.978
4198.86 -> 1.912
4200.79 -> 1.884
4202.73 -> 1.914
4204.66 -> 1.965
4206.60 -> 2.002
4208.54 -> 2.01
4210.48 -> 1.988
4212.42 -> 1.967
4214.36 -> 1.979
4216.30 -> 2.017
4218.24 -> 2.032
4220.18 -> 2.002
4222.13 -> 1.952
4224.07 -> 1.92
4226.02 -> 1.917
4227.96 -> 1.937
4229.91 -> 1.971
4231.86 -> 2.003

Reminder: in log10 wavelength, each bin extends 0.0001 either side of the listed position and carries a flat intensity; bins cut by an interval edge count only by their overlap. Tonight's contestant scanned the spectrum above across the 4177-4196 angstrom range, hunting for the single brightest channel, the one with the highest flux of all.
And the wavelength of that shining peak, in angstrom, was 4193.06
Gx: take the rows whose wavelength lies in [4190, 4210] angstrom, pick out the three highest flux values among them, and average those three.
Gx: 2.03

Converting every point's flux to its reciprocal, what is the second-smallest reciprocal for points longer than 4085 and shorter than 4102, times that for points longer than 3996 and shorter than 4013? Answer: 0.209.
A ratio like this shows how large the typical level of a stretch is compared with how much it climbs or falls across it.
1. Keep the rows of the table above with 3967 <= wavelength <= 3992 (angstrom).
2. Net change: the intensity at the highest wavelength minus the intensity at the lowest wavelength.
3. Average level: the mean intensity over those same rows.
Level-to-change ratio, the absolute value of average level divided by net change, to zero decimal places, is 45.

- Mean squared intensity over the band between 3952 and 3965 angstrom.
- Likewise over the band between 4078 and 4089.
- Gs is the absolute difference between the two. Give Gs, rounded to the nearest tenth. 0.4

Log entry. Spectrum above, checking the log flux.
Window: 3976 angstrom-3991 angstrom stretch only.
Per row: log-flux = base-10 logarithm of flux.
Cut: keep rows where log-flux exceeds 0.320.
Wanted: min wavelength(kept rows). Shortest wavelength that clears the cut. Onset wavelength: 3976.78 angstrom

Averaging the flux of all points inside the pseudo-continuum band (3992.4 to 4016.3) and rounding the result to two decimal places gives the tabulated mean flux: 2.23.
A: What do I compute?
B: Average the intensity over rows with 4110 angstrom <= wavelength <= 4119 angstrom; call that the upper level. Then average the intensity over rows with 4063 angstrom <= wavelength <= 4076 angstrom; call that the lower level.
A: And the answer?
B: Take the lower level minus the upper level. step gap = 0.032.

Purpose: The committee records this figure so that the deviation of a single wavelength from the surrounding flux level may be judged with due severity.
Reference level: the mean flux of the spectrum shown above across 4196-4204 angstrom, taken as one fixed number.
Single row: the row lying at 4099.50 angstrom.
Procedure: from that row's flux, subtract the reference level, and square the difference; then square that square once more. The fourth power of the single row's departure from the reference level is 0.0000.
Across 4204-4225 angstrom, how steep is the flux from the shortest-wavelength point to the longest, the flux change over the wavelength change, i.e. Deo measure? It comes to -0.0023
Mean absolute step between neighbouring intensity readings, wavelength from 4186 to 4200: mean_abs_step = 0.041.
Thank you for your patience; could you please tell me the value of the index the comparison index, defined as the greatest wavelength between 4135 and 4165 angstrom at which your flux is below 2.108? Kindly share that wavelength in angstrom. 4164.20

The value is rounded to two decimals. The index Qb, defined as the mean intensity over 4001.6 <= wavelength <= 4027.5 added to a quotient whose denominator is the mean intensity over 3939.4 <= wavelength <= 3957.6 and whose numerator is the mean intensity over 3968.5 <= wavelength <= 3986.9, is 3.15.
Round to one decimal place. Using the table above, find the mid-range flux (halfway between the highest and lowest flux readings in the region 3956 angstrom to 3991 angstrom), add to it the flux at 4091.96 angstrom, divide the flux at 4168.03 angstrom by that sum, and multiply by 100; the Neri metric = 47.6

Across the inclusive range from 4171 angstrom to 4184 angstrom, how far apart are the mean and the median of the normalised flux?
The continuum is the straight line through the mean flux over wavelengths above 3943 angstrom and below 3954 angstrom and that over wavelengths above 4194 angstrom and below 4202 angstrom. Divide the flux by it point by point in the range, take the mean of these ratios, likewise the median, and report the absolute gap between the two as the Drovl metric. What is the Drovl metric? 0.0036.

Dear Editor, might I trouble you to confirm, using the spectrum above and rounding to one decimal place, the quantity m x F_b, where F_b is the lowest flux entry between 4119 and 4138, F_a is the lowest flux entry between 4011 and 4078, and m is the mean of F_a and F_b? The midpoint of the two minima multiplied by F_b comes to 4.2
